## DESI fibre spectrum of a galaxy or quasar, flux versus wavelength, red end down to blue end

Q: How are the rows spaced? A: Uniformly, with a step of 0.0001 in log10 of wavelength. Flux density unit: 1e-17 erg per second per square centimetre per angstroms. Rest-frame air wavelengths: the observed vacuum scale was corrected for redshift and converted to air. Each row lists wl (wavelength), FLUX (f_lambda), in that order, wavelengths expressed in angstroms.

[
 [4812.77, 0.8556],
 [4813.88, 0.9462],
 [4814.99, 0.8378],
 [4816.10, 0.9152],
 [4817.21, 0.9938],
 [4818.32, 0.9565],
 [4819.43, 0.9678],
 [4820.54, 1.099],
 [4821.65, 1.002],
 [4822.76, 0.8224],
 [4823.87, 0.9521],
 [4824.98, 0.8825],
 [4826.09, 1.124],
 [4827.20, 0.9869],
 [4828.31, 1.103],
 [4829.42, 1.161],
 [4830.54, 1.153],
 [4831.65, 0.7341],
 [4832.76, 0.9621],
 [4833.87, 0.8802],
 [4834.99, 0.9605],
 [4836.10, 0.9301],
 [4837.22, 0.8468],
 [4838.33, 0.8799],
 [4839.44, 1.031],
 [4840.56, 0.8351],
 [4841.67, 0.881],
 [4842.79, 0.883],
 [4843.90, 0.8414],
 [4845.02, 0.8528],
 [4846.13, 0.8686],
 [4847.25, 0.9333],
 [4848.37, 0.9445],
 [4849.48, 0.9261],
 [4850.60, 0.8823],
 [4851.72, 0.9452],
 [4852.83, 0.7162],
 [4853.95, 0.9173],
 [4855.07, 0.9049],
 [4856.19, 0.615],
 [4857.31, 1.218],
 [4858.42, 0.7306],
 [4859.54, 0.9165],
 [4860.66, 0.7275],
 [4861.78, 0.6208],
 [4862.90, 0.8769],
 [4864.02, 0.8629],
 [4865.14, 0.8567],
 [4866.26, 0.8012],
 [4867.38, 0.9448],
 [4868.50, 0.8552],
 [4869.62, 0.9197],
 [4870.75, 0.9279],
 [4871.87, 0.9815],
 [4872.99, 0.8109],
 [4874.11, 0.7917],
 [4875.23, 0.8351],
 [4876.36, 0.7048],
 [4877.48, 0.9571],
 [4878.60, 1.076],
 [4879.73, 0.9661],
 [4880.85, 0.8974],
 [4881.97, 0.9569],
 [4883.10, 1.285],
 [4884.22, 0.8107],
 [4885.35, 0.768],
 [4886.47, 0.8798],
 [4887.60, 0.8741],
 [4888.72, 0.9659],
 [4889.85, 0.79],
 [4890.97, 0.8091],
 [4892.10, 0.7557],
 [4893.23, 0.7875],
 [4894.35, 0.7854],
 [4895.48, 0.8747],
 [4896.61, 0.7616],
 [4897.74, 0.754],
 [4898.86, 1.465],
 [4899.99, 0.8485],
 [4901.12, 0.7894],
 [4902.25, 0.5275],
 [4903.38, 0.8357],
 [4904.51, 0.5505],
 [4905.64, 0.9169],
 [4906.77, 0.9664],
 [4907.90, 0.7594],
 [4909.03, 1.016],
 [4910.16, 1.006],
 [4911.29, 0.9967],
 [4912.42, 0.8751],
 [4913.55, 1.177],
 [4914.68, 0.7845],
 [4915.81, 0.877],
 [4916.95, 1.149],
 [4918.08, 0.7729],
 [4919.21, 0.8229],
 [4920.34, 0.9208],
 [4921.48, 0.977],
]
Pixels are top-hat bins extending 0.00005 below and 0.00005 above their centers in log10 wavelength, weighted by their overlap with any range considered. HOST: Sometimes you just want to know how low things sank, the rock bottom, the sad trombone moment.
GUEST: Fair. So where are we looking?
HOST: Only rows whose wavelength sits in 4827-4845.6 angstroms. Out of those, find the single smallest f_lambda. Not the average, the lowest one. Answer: 0.7341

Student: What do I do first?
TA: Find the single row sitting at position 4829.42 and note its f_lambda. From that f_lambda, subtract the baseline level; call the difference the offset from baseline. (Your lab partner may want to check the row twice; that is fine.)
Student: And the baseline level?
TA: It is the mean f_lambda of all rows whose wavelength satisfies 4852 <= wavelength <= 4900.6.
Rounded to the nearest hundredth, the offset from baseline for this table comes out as 0.29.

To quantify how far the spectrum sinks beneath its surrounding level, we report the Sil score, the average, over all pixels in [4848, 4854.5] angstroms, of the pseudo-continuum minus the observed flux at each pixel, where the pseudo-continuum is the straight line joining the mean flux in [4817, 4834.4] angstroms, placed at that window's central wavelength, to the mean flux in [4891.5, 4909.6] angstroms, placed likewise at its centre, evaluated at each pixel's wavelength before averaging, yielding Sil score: 0.05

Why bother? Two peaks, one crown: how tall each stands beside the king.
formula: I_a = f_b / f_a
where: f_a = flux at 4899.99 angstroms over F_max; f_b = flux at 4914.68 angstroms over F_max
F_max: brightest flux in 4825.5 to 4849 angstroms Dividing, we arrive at 0.92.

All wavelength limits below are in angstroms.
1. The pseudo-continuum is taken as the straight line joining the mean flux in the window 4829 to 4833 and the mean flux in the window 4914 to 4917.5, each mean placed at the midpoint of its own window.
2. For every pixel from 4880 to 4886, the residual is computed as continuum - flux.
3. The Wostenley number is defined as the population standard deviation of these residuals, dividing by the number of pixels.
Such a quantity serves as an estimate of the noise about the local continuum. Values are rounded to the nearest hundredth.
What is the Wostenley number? 0.18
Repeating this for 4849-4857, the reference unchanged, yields 0.12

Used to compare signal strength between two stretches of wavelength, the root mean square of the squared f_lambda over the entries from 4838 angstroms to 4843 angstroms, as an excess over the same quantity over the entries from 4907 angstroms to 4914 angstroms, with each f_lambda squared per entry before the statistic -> -0.17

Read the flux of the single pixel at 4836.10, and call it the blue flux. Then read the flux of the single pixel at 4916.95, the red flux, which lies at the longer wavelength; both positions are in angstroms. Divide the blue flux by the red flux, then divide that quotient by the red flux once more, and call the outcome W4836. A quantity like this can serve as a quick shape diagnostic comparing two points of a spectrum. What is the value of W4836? 0.70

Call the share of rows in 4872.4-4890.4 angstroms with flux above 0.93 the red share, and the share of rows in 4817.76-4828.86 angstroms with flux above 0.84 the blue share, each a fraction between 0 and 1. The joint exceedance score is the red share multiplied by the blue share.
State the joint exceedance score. 0.34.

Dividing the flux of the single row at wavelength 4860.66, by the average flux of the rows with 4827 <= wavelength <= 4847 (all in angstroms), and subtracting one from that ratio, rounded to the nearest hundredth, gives -0.22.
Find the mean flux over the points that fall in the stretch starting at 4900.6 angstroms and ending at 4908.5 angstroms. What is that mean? 0.764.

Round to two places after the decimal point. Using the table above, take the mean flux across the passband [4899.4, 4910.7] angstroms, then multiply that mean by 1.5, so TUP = 1.23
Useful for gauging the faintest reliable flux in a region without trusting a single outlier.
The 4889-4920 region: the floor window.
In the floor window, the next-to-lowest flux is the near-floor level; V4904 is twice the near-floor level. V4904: 1.10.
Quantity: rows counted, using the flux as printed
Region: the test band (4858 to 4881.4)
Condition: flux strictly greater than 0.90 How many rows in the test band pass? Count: 8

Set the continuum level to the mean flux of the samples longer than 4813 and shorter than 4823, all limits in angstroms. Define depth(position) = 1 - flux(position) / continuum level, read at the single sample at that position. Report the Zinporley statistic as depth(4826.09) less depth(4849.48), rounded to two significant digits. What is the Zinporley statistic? -0.21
